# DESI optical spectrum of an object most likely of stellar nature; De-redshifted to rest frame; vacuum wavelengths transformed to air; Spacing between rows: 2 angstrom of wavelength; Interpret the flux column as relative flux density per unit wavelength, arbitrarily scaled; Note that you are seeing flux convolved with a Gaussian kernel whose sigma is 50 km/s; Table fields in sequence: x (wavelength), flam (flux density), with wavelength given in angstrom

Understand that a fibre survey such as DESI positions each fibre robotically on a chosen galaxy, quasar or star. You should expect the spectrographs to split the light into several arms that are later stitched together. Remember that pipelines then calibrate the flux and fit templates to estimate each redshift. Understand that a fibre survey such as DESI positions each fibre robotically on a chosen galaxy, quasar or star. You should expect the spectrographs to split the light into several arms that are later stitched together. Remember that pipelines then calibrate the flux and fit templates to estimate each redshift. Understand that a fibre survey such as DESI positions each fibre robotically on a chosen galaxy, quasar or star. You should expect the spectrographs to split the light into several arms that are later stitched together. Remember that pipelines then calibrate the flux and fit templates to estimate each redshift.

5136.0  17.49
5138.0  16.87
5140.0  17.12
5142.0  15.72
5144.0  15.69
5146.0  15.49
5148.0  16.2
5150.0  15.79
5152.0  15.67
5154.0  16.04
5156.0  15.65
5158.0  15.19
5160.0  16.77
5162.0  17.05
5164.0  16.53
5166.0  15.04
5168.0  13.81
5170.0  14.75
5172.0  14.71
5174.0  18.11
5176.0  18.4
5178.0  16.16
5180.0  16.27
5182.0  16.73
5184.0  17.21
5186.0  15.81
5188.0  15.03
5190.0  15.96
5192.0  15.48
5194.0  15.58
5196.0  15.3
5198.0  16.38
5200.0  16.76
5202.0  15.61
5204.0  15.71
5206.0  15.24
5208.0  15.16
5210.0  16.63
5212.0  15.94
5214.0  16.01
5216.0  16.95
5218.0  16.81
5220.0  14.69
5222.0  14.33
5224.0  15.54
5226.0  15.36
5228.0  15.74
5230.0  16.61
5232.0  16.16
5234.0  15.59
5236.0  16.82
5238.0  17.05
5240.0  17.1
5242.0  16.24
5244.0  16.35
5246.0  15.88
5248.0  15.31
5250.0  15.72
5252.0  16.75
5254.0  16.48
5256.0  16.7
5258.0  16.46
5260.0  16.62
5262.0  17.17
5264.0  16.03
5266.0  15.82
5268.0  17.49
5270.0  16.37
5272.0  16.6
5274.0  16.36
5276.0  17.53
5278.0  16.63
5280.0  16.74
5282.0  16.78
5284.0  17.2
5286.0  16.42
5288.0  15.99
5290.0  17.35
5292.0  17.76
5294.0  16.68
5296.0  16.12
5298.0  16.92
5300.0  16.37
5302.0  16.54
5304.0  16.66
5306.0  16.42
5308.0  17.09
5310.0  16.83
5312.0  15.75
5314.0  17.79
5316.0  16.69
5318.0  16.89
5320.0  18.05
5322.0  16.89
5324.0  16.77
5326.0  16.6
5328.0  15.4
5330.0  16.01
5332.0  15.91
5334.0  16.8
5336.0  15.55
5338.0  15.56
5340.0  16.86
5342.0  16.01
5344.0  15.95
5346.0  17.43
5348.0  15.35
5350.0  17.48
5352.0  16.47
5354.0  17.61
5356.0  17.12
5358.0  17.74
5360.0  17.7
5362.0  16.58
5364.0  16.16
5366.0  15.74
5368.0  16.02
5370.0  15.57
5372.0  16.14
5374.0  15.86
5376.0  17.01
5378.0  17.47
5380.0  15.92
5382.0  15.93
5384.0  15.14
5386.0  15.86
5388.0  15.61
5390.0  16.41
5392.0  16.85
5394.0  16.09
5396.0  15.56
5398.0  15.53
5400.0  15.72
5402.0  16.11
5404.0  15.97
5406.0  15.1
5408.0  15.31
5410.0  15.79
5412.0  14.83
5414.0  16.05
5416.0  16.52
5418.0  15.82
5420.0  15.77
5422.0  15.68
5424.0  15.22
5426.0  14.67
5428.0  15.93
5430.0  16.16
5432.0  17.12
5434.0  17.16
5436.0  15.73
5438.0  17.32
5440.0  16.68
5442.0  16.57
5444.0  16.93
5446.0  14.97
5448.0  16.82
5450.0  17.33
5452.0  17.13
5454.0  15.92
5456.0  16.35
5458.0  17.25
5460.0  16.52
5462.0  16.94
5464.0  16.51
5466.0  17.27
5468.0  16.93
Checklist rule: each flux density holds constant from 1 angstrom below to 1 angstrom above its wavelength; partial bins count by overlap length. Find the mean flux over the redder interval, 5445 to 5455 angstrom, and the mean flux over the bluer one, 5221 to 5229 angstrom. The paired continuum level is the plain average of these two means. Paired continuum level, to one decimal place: 15.8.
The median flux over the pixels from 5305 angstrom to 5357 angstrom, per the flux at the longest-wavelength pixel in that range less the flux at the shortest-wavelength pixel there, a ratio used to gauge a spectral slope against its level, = 24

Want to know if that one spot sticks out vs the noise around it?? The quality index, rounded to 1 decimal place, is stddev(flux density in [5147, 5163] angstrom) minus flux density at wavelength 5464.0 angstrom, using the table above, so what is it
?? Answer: -15.9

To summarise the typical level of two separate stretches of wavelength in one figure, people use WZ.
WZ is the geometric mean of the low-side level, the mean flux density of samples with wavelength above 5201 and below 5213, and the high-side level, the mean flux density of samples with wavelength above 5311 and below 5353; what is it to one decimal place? 16.1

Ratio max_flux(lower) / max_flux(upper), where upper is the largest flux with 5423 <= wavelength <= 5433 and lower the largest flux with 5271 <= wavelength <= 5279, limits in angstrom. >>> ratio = 1.02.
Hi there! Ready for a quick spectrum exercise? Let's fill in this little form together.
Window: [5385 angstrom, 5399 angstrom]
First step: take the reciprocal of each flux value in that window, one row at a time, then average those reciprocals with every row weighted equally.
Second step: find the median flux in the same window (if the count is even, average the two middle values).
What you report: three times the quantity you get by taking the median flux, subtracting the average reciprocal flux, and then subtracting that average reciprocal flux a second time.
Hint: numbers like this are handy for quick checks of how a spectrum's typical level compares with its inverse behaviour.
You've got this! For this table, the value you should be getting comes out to 47.2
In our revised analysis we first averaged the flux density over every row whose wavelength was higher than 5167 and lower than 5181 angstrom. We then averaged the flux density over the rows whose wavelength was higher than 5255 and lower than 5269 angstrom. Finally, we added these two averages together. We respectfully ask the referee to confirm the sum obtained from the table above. 32.6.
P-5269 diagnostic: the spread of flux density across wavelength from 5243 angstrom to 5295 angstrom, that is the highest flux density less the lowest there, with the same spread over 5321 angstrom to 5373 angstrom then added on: 4.8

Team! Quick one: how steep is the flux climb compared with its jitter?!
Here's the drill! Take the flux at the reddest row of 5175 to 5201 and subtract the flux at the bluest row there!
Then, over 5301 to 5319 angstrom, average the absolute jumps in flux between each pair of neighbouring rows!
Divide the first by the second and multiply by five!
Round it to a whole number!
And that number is -11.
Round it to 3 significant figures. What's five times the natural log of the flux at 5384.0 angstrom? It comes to 13.6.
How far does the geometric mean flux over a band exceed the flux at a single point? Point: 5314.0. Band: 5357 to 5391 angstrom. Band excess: -1.5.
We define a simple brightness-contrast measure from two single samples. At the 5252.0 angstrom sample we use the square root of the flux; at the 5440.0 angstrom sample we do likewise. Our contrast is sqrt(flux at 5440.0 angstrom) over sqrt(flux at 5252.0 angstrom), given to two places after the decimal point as 1.00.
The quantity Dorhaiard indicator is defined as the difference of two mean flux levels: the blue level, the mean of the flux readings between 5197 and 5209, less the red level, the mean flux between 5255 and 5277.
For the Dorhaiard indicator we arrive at -0.8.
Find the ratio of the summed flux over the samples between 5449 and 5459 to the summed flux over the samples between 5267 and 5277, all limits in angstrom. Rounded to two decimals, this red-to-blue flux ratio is 1.00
